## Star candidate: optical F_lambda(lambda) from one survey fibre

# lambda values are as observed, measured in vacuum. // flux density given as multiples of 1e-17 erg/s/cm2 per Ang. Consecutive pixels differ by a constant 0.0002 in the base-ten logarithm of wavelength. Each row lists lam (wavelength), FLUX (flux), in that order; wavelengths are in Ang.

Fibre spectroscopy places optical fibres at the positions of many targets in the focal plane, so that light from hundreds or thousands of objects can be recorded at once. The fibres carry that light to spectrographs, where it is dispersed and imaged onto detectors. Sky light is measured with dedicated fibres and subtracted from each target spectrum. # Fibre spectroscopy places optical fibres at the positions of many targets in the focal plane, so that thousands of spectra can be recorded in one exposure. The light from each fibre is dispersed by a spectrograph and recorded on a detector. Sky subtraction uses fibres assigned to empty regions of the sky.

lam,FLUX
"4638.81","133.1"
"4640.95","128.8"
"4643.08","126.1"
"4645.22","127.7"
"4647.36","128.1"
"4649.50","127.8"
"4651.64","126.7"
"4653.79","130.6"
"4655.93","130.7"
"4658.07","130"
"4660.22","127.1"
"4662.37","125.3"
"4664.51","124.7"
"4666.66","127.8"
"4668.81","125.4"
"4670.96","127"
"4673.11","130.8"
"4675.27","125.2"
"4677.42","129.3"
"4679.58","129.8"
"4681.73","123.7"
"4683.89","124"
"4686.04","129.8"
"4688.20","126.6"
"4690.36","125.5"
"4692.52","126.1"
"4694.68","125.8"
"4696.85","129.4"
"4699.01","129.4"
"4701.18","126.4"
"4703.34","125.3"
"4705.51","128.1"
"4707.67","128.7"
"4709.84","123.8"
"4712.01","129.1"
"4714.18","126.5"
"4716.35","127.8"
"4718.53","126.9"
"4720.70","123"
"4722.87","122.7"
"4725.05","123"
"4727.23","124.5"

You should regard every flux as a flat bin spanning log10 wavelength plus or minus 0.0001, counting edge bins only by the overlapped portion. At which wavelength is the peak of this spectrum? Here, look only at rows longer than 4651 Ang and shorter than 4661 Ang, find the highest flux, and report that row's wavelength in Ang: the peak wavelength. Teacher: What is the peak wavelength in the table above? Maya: 4655.93 Ang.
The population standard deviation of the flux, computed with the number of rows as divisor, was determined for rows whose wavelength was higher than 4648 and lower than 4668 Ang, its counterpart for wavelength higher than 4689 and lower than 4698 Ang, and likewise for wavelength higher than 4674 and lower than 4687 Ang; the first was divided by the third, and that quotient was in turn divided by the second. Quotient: 0.49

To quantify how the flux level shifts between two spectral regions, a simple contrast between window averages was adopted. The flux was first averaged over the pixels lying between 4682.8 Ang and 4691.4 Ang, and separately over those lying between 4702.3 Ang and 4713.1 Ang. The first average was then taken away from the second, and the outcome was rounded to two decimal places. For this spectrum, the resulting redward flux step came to 0.53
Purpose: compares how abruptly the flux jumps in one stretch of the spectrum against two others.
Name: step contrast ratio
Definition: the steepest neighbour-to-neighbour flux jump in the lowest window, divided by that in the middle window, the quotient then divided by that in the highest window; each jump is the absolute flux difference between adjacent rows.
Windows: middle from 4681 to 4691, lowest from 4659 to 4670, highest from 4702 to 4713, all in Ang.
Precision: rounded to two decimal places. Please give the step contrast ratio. 0.10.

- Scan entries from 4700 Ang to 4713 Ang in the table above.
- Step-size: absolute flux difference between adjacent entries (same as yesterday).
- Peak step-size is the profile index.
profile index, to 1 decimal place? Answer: 5.3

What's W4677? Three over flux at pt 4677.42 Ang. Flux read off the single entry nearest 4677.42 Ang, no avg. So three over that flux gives 0.0232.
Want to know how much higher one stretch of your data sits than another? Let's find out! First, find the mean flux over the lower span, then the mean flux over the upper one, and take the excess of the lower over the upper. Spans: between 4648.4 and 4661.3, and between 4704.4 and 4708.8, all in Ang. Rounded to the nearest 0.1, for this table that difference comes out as 0.4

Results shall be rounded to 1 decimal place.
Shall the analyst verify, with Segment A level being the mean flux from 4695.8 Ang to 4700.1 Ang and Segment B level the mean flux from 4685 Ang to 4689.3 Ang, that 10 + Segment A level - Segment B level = 11.2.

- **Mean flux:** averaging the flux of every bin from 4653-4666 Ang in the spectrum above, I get 128.1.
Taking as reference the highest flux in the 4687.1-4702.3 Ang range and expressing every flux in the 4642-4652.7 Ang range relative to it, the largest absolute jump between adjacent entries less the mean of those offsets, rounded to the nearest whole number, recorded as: 4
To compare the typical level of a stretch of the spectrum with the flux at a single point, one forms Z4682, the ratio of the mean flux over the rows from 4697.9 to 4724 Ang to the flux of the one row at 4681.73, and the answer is 1.02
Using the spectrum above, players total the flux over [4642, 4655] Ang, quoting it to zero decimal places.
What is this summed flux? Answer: 767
